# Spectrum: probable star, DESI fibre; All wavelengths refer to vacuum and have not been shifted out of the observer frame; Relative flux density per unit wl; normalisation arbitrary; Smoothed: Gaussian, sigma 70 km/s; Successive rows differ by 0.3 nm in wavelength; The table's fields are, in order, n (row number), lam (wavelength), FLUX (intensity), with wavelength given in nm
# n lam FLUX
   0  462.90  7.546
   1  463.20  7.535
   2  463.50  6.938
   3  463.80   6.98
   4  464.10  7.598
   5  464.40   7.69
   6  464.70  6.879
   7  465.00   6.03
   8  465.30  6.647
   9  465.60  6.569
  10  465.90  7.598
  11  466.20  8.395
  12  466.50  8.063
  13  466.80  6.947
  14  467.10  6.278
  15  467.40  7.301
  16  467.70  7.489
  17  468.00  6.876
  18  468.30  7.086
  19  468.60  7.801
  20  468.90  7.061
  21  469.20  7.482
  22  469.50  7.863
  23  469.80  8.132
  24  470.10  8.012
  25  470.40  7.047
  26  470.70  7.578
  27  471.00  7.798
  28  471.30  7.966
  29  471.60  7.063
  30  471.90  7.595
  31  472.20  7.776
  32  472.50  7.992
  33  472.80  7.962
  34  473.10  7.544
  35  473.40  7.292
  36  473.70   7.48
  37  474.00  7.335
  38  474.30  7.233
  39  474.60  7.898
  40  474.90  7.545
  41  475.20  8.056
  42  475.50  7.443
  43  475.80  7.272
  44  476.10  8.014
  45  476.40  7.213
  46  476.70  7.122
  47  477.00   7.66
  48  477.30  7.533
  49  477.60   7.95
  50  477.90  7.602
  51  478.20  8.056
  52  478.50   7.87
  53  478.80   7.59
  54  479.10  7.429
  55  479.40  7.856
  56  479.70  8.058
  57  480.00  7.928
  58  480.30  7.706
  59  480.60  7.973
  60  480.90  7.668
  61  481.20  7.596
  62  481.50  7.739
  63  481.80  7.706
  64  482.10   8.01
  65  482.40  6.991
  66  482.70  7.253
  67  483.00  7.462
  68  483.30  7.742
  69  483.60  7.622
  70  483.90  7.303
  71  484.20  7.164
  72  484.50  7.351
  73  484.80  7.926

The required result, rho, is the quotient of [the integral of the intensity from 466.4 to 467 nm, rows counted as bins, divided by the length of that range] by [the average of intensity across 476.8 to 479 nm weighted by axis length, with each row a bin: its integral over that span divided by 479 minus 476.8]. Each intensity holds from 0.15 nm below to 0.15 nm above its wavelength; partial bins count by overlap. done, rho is 0.95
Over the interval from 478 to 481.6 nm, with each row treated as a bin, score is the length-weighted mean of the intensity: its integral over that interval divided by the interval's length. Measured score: 7.79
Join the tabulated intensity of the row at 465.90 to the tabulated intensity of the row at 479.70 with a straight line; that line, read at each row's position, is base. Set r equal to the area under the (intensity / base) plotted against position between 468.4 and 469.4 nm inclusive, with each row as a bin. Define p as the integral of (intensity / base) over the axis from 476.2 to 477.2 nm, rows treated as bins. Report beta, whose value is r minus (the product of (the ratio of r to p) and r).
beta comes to -0.04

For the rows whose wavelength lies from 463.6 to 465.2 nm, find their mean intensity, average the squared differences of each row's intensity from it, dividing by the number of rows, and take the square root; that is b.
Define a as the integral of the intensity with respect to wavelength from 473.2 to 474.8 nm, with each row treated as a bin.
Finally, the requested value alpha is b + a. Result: 12.5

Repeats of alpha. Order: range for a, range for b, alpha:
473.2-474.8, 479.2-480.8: 12.0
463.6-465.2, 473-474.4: 11.3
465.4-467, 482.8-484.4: 12.1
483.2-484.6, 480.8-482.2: 10.5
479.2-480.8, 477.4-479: 12.8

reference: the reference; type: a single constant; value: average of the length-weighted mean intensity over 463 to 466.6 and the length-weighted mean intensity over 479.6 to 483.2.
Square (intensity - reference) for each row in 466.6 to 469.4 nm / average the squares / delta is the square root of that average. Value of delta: 0.52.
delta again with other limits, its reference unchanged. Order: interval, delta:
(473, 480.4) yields 0.34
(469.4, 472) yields 0.43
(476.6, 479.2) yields 0.33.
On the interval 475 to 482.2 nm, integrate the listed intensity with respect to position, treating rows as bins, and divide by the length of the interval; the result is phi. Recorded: 7.71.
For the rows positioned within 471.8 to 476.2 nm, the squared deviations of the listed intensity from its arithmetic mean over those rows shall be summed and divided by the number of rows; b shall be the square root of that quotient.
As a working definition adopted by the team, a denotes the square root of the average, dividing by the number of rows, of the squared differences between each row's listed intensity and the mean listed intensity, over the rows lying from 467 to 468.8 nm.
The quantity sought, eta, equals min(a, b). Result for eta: 0.29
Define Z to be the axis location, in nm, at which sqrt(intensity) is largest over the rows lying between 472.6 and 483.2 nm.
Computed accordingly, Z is 479.70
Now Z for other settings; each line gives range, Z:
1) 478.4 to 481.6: 479.70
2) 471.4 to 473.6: 472.50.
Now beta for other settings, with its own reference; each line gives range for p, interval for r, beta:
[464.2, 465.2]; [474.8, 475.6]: 0.11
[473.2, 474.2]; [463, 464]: -0.02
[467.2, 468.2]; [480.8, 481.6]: 0.15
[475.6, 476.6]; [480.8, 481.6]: 0.15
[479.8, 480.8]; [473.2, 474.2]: 0.03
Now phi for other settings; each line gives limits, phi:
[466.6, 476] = 7.50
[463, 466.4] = 7.19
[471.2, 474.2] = 7.59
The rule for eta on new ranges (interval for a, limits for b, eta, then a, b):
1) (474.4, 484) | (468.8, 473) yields 0.29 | 0.29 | 0.36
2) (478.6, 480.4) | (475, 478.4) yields 0.21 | 0.21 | 0.33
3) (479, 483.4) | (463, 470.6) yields 0.28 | 0.28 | 0.58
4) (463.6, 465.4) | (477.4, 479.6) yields 0.21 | 0.56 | 0.21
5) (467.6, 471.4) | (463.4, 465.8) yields 0.40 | 0.40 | 0.51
